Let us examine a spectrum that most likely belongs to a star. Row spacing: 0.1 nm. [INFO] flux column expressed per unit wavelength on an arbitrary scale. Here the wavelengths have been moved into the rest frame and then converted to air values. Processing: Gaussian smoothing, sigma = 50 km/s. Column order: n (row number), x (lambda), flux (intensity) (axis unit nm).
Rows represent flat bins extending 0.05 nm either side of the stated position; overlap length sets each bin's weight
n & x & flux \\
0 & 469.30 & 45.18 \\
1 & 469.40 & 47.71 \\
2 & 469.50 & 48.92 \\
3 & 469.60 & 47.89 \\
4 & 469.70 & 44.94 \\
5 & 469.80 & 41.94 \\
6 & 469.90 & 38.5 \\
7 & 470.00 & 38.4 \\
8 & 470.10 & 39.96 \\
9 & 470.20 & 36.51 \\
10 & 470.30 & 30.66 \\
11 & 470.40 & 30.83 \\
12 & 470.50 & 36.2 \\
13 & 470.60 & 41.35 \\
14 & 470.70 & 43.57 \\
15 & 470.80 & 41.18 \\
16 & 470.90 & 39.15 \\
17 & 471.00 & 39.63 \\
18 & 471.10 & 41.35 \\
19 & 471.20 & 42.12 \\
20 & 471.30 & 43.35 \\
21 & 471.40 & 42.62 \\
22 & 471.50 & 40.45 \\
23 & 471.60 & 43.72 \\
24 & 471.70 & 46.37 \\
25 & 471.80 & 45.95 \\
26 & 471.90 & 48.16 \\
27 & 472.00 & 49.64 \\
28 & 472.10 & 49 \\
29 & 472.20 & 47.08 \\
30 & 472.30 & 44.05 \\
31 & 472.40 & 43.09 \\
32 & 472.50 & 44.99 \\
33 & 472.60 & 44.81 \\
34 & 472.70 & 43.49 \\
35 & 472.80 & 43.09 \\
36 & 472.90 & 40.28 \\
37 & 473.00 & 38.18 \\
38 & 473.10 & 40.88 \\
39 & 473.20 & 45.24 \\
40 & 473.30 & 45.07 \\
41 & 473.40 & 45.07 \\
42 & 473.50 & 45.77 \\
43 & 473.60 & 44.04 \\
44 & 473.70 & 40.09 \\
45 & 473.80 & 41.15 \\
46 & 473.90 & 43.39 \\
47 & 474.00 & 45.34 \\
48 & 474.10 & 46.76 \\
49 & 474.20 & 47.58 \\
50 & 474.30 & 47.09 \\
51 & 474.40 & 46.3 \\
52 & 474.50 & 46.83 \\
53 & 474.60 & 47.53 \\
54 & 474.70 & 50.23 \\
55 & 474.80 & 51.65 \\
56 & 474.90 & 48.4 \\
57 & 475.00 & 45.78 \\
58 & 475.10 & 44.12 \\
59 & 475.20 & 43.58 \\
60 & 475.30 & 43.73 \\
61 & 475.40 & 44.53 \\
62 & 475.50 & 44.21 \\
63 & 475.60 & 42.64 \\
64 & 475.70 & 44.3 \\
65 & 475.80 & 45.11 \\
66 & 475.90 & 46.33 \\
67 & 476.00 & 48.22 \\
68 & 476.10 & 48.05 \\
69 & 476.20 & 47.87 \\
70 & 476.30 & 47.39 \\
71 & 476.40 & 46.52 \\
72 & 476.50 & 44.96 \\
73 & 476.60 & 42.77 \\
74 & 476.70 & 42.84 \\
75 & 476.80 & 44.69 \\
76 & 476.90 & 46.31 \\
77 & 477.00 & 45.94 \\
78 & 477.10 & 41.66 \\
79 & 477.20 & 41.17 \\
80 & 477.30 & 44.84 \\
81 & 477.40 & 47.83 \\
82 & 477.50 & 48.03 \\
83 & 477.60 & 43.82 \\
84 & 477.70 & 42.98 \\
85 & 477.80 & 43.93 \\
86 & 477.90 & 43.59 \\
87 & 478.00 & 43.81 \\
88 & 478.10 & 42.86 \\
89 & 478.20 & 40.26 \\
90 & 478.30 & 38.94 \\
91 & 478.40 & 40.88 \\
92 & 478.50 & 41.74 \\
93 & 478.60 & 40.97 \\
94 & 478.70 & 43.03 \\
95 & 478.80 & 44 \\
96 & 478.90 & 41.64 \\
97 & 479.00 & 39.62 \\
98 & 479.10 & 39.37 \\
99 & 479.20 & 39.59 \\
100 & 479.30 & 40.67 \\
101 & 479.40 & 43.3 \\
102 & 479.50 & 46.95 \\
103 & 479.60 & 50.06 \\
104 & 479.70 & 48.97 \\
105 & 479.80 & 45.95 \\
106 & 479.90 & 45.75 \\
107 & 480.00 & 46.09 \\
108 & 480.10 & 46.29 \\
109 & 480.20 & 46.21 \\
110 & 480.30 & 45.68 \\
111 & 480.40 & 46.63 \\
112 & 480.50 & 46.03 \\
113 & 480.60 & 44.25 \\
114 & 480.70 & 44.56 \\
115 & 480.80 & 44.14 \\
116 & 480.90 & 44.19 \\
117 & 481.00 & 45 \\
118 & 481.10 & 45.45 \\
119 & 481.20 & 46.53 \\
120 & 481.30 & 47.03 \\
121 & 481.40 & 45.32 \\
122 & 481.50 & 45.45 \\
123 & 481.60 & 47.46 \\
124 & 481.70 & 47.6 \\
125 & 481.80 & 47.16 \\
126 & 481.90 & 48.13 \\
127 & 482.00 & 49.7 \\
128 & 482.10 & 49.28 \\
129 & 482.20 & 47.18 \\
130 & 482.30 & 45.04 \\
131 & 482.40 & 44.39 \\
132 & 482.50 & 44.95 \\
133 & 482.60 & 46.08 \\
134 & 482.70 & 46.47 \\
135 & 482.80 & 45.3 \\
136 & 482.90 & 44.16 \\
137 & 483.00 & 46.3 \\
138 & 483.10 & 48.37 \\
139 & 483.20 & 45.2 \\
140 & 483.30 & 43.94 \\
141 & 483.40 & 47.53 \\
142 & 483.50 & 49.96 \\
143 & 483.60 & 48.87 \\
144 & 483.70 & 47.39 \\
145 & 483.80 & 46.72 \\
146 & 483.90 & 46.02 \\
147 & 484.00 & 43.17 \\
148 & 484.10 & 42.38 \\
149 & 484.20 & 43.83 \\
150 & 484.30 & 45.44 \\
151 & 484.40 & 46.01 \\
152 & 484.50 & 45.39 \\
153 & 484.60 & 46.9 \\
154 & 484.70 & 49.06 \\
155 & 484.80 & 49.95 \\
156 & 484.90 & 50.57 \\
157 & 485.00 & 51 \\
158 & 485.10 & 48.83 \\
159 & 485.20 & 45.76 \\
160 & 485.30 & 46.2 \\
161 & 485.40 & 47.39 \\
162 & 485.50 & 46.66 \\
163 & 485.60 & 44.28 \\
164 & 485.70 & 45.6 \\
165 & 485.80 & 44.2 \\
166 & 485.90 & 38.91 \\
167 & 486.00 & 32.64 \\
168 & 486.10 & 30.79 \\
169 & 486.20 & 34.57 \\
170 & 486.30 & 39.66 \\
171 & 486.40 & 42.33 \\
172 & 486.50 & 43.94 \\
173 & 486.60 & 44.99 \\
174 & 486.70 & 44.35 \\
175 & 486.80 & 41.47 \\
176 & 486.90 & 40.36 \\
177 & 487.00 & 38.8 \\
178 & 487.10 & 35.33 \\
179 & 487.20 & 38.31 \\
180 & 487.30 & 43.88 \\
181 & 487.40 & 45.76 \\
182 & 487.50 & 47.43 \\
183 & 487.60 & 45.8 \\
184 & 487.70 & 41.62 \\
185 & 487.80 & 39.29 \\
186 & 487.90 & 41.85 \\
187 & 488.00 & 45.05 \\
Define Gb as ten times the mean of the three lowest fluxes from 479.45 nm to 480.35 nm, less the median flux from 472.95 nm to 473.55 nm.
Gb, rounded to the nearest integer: 413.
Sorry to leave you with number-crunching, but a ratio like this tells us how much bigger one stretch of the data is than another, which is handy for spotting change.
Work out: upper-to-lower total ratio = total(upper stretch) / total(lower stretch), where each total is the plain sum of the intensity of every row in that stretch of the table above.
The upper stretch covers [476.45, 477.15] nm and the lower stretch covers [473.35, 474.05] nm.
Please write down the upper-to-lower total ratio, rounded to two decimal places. 1.01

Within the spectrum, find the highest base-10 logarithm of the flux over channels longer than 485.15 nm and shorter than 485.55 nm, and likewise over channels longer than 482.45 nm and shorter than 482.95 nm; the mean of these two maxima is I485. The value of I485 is 1.67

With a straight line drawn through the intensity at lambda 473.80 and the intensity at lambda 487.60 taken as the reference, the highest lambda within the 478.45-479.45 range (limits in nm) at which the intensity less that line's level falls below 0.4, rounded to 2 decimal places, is 479.40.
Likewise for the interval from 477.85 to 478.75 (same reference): 478.70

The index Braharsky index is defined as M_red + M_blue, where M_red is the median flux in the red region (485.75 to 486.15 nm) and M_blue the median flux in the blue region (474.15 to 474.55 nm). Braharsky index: 83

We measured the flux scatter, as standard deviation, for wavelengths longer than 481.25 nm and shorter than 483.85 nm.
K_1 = 1.7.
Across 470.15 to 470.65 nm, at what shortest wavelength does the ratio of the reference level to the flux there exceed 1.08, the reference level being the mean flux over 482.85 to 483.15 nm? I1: 470.20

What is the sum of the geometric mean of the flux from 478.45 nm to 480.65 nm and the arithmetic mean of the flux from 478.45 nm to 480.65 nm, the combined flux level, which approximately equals 88.3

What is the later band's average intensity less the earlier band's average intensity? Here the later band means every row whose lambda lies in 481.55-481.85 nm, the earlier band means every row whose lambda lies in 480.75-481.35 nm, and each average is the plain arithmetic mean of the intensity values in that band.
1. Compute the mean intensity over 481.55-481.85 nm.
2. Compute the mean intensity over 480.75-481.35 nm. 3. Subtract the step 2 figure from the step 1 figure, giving 2.0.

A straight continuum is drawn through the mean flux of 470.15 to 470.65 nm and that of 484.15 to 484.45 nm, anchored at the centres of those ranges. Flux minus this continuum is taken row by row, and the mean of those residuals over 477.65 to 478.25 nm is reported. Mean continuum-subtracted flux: 2.4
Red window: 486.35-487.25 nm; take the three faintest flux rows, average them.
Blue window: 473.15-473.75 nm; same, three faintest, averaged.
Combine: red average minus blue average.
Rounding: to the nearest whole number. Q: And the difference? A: -6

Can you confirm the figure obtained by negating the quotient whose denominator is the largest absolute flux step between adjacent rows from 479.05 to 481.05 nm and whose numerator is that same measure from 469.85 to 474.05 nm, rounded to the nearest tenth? -1.6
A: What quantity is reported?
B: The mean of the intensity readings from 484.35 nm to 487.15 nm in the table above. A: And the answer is 43.4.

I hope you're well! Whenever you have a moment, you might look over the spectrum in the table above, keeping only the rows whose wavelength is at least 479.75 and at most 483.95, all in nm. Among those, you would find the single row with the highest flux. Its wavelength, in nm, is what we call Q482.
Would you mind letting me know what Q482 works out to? 483.50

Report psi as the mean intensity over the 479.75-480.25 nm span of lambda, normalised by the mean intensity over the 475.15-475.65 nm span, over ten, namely 0.105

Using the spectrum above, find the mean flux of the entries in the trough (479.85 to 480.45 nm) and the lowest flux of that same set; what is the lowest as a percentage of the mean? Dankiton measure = 99.1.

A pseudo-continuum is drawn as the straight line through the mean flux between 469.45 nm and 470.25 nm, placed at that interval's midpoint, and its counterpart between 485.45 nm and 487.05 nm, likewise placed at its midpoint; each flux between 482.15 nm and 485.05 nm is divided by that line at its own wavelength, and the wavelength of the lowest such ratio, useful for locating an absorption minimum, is 484.10 nm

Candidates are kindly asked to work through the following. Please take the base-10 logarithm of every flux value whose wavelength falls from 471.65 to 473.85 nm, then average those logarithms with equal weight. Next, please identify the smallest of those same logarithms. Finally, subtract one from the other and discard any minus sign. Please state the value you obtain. 0.064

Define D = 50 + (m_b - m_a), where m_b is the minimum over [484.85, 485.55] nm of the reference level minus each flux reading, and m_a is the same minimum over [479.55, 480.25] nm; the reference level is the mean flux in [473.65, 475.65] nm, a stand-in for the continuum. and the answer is 49.1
